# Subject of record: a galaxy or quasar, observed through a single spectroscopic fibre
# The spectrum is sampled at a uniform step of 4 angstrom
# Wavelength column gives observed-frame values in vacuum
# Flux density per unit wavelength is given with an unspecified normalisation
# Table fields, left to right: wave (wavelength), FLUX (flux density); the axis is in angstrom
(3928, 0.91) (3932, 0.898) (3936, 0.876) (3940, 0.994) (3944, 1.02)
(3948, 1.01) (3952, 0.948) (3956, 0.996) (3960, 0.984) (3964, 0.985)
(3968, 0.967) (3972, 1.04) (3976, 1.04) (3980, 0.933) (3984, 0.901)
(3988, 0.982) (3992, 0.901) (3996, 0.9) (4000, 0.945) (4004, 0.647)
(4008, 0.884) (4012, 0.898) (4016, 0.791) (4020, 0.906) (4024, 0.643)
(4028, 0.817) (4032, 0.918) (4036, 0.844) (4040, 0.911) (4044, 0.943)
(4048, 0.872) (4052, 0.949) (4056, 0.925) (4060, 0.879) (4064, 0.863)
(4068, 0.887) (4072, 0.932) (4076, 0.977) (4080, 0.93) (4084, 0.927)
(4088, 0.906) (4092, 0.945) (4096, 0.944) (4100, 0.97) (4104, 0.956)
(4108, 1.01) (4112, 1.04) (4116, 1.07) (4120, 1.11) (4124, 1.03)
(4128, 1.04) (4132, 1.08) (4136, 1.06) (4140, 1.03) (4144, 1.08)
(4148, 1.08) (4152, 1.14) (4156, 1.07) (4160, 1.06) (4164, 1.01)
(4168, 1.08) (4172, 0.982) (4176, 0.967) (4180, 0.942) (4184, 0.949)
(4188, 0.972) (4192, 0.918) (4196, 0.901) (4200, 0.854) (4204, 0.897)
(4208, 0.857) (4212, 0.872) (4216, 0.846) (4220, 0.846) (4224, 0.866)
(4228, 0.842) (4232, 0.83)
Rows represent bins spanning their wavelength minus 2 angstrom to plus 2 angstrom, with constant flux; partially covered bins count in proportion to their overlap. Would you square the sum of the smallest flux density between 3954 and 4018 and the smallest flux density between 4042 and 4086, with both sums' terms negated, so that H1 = 2.28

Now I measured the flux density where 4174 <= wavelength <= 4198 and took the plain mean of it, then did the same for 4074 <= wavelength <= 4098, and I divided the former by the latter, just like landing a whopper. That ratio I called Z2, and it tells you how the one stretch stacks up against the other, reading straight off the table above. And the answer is 1.00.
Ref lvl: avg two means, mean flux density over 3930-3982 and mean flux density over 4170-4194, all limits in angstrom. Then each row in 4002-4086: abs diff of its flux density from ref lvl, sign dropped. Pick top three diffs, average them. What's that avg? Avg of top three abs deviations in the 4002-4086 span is 0.27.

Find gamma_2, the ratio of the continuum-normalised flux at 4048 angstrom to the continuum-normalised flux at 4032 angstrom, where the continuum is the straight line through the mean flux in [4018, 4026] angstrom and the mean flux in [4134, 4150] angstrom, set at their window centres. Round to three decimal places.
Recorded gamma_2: 0.906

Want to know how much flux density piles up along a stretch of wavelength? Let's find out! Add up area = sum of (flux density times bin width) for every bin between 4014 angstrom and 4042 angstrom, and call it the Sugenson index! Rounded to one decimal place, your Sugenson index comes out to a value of 23.3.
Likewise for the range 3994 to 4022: 23.9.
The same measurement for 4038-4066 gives 25.4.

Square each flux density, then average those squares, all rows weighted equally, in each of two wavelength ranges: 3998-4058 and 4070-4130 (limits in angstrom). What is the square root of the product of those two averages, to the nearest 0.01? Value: 0.85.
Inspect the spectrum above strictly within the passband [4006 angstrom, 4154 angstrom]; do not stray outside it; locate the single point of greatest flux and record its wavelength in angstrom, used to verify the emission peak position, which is 4152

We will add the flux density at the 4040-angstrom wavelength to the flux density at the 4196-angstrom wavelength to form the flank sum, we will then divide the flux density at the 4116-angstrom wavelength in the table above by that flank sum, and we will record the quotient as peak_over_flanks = 0.591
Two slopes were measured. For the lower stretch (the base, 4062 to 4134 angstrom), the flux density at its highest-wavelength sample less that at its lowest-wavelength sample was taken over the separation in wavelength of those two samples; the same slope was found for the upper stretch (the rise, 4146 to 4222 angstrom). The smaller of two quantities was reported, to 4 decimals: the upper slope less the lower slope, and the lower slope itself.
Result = -0.0064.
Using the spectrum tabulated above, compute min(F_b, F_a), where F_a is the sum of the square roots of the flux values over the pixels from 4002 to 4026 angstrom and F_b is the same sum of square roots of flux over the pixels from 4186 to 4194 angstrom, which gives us 1.9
